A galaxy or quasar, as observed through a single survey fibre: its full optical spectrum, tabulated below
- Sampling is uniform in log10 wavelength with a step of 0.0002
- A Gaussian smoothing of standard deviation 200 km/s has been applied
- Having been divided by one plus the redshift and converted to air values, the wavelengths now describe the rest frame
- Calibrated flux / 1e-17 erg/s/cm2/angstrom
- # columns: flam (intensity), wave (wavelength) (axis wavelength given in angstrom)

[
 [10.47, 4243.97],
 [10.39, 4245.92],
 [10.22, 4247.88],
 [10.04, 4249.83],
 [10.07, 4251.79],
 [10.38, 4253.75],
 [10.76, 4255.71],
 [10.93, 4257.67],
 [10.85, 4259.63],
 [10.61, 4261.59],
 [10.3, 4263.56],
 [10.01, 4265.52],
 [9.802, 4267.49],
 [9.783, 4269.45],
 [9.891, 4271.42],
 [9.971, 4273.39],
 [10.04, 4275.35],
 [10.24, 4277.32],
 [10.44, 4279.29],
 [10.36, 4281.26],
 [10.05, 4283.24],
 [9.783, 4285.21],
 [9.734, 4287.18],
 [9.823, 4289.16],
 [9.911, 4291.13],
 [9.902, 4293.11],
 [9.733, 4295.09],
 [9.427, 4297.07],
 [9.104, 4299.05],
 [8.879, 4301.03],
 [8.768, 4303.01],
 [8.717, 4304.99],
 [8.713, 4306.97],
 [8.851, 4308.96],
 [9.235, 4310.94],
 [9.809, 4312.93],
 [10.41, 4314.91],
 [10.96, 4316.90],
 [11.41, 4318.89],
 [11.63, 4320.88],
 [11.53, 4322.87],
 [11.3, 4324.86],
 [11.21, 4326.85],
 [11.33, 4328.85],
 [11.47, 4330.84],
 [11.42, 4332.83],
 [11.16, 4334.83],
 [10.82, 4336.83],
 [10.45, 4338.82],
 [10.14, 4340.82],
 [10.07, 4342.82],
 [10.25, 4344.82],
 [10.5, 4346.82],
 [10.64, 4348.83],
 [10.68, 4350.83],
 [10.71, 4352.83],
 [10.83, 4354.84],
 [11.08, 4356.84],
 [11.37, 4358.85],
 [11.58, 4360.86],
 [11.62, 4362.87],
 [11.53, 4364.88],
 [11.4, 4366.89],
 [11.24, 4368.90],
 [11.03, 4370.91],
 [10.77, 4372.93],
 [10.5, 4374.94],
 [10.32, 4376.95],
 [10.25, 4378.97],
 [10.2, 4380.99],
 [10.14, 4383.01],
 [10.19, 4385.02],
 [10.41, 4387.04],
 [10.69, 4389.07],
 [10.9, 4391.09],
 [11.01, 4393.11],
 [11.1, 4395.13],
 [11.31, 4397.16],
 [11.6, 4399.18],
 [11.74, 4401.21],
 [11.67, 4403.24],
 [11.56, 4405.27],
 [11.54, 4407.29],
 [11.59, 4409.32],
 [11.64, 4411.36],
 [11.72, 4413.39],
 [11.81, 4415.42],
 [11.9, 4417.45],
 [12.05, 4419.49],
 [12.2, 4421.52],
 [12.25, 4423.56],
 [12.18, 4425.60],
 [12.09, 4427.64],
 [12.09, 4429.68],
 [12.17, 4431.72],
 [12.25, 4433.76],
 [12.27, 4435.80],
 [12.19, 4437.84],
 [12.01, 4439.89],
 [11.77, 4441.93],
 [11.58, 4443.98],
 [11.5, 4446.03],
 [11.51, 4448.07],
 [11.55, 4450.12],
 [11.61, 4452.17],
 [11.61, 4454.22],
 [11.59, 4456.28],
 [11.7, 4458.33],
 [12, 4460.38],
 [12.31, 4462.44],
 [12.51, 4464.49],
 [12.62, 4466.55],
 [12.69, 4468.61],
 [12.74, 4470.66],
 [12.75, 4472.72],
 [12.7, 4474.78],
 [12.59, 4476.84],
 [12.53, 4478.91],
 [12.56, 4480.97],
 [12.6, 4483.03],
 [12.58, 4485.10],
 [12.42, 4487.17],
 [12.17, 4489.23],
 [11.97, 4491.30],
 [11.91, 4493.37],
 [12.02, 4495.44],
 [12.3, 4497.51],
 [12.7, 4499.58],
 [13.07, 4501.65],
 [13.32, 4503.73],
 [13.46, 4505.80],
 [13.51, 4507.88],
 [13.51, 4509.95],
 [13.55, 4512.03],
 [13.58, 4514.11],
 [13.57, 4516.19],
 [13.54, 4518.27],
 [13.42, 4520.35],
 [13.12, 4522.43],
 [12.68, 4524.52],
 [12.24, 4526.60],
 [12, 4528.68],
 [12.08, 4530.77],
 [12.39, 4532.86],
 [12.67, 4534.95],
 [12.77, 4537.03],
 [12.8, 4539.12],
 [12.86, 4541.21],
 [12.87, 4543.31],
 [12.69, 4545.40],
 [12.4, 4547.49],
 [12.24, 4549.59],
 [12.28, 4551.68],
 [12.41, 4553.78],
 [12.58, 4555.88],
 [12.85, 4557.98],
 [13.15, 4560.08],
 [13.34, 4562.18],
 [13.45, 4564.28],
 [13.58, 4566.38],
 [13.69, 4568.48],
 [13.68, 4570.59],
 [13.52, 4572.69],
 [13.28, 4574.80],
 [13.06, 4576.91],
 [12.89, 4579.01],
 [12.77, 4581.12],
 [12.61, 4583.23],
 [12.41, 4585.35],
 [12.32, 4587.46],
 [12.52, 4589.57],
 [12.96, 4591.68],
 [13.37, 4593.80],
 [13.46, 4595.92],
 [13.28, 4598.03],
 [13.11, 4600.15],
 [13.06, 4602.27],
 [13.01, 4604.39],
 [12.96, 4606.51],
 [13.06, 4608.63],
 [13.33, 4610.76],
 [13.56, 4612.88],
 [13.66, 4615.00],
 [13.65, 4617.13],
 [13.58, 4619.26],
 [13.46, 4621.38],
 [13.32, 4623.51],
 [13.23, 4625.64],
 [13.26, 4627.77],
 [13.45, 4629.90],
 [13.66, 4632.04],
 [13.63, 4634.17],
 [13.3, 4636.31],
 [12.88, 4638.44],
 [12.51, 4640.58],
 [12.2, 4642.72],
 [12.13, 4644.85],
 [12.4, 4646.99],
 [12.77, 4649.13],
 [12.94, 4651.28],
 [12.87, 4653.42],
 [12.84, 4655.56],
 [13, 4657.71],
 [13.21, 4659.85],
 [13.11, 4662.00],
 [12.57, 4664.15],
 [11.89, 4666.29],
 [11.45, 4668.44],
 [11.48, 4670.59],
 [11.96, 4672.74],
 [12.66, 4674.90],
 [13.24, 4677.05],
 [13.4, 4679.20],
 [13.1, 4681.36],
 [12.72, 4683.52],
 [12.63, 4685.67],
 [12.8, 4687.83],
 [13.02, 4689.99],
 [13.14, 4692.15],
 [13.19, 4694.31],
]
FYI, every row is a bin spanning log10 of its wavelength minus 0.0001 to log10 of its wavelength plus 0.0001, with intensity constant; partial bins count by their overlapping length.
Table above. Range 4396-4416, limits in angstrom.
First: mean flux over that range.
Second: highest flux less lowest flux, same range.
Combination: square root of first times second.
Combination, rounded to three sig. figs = 2.41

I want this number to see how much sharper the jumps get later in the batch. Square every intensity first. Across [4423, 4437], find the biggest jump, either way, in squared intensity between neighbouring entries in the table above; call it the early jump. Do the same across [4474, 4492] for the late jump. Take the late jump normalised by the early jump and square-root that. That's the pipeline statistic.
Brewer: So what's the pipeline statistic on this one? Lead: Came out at 1.7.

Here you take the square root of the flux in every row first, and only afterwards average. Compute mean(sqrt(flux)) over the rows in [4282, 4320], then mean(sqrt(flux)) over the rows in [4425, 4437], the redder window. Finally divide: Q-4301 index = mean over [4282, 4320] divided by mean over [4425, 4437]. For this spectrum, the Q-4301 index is 0.89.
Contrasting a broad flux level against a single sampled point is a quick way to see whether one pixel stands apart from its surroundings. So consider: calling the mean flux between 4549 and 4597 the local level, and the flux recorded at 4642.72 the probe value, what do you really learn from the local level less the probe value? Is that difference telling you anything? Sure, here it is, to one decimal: 0.8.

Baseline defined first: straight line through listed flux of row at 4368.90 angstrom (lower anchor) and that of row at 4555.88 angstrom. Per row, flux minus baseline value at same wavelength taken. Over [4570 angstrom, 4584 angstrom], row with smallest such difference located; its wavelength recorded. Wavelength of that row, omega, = 4583.23 angstrom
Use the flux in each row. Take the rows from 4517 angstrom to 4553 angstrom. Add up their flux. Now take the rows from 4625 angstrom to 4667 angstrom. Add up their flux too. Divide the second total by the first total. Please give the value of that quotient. 1.2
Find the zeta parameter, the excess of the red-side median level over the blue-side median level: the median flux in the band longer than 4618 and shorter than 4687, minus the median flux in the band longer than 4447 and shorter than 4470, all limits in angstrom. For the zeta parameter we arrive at 1.2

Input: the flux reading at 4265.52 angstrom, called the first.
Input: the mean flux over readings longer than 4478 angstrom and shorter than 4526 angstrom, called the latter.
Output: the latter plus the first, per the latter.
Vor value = 1.78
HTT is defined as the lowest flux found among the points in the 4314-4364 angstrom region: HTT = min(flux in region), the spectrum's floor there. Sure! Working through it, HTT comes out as 10.07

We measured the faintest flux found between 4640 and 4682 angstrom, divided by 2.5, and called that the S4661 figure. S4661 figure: 4.6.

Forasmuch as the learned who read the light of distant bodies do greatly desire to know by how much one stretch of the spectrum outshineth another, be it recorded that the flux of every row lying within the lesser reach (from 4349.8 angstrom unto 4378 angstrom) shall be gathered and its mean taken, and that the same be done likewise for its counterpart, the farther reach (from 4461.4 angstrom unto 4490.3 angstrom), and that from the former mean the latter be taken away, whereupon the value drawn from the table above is -1.51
